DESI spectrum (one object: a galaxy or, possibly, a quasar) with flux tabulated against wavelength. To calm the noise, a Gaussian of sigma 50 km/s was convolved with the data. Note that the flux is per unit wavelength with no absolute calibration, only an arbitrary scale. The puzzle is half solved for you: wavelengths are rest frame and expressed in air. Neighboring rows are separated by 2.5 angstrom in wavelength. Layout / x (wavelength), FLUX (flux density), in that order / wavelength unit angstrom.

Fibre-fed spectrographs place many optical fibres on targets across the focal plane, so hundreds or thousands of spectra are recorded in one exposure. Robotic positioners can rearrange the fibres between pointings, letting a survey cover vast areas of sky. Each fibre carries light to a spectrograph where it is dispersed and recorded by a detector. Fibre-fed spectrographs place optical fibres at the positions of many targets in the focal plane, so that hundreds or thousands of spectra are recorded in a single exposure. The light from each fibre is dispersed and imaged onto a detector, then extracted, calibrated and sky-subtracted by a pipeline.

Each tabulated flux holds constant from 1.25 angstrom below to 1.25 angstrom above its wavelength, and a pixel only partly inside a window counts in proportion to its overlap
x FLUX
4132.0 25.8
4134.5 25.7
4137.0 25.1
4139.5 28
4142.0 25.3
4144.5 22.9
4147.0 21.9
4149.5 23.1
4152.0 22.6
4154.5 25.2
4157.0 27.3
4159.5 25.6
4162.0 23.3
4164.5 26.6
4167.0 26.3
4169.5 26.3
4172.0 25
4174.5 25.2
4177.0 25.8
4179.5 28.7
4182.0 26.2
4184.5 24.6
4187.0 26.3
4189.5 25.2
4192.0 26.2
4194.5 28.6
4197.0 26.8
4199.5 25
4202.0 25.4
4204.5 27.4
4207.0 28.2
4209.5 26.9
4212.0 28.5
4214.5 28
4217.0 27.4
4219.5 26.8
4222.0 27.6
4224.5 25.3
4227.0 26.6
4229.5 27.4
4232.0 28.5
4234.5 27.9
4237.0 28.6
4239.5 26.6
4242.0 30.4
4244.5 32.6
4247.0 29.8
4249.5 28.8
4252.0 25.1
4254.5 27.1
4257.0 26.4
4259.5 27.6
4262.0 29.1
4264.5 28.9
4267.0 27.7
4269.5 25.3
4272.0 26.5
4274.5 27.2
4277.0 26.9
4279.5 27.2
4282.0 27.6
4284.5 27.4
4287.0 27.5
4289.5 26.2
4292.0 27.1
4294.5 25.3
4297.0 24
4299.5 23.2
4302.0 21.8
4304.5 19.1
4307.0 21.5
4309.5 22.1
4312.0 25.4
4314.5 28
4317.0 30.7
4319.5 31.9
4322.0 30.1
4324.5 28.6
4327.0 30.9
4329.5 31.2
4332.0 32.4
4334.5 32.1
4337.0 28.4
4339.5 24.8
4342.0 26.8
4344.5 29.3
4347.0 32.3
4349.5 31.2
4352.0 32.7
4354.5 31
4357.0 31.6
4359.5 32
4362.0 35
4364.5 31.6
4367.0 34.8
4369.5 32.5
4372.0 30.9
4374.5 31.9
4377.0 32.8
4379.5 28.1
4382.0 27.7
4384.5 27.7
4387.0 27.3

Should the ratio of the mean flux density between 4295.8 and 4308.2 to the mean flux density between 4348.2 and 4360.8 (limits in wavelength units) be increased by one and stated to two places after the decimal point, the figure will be 1.69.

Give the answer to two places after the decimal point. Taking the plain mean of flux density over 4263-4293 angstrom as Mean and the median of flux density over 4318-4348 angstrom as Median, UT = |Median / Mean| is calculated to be 1.12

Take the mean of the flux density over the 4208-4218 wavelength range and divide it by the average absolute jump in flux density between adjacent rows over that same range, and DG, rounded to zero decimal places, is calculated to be 31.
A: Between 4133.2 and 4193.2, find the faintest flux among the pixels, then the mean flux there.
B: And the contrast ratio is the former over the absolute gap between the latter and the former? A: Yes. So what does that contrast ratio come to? 6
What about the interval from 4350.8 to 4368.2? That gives 19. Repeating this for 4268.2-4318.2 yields 3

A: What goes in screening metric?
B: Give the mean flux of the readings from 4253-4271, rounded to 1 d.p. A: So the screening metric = 27.4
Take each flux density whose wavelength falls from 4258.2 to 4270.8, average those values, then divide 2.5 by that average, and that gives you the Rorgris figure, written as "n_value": 0.090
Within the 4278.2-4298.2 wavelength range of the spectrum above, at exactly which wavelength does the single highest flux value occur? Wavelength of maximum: 4282.0 angstrom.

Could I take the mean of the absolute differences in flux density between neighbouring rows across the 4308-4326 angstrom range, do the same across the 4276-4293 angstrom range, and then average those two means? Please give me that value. 1.4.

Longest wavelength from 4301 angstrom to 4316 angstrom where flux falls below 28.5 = 4314.5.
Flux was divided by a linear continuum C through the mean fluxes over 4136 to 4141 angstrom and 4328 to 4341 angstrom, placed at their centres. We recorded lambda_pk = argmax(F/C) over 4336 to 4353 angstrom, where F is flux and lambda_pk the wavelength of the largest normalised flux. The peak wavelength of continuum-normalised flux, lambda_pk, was 4352.0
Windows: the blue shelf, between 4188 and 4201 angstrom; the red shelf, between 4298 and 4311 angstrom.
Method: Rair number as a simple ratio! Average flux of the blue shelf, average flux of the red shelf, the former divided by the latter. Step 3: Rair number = 1.22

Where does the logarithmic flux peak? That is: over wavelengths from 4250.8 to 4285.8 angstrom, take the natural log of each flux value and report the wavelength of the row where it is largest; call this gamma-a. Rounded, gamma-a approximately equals 4262.0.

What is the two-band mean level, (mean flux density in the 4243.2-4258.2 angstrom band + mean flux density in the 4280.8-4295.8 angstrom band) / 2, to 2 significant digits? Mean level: 28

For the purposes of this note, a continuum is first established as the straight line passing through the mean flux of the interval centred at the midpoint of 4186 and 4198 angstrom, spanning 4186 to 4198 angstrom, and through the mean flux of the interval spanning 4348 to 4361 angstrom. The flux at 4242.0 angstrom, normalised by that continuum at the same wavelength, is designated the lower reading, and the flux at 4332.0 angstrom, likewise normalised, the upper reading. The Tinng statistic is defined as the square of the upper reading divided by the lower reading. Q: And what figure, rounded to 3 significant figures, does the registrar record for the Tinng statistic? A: 1.01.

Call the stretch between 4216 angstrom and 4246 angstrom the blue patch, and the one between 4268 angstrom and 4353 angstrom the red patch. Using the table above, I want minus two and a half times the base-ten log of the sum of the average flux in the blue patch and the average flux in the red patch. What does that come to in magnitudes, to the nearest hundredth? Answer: -4.36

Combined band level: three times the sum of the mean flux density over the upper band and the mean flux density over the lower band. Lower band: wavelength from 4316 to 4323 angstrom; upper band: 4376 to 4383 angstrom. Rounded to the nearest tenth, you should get 181.3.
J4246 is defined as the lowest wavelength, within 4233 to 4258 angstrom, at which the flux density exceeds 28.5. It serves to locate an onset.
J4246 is 4237.0 angstrom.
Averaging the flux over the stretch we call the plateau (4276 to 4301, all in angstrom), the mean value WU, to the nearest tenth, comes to 26.2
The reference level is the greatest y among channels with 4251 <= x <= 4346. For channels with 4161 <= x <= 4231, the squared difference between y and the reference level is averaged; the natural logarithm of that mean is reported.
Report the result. 3.60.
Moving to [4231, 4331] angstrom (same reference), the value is 3.57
